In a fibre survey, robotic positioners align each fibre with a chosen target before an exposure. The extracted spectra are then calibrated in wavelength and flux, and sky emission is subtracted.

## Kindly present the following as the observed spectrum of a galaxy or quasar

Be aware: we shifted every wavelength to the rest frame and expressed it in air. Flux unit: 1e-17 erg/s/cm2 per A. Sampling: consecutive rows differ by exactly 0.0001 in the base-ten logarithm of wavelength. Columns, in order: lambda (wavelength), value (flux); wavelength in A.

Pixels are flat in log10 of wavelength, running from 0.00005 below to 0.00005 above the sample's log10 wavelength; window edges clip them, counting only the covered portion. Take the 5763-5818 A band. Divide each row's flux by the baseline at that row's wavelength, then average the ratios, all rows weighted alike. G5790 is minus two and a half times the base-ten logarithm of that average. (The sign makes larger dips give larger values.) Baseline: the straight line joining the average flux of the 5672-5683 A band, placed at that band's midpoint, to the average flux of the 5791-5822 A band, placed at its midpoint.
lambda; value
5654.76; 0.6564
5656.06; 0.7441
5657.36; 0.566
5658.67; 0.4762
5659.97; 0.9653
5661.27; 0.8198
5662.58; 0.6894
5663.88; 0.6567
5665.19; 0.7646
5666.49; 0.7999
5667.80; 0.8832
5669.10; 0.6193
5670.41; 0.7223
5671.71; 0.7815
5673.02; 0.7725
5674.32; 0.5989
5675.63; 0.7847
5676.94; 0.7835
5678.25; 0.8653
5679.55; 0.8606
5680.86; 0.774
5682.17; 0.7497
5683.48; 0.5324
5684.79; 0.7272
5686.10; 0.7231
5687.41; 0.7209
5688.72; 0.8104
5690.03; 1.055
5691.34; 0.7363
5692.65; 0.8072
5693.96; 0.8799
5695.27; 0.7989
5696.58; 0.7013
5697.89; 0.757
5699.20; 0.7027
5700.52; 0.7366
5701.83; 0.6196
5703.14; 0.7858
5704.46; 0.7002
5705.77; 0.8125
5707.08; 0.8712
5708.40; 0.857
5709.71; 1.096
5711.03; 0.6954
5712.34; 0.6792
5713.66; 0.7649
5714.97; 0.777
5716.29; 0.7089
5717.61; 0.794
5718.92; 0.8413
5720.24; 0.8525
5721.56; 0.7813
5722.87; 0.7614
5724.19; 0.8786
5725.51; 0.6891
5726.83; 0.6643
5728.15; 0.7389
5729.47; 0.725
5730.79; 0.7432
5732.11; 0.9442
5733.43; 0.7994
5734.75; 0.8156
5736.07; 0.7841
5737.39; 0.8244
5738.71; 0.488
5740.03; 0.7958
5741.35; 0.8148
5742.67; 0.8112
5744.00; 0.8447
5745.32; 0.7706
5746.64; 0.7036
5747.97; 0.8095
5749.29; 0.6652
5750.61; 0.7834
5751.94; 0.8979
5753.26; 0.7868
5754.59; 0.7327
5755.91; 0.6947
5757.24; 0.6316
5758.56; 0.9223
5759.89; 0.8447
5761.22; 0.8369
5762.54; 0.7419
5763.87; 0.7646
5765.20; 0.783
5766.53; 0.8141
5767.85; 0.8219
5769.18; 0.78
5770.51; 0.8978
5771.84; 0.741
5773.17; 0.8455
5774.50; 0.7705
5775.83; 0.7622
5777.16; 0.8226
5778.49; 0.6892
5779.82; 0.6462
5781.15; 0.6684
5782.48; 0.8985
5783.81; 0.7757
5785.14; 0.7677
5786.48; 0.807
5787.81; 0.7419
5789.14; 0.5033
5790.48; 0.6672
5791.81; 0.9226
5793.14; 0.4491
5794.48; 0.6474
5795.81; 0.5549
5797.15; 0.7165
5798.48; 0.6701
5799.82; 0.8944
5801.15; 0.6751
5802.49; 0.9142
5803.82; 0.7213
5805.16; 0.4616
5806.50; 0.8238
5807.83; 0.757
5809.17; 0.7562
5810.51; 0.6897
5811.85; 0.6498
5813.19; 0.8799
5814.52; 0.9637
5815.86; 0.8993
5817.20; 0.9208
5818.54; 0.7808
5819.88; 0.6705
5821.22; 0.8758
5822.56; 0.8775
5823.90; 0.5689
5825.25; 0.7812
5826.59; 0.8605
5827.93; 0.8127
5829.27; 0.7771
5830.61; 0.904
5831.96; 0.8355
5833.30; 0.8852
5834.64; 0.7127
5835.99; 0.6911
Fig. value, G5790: 0.000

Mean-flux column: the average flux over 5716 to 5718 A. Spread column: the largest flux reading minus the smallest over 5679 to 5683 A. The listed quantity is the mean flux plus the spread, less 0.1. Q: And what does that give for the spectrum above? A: 0.76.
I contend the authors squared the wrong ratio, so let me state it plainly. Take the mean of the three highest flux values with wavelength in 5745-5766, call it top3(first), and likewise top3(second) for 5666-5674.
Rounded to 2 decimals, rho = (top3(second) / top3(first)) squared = 0.86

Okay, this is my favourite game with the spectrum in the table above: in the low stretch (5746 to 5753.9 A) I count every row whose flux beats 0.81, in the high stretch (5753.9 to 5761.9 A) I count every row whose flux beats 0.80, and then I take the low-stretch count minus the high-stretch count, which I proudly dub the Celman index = -2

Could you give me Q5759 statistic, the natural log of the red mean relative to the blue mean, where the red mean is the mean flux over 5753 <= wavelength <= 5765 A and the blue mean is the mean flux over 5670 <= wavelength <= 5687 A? 0.04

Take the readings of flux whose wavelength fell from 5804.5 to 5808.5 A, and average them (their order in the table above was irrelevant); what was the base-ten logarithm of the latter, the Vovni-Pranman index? -0.17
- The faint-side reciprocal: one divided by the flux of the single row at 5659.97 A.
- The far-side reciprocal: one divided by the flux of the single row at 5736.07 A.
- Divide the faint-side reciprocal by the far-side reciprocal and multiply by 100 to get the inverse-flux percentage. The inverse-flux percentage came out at 81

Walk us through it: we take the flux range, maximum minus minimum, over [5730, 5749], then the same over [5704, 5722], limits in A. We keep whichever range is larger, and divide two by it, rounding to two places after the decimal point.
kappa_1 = 4.38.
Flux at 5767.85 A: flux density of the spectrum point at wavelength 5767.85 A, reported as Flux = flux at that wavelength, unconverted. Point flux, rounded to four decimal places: 0.8219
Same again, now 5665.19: 0.7646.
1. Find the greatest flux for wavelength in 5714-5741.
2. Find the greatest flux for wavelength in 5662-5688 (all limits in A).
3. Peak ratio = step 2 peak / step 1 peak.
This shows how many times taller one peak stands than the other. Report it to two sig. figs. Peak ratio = 0.94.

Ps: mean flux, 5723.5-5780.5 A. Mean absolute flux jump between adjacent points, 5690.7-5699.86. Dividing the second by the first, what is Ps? 0.093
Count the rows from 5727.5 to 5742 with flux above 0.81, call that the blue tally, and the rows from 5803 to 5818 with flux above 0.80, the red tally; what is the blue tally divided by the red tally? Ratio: 0.8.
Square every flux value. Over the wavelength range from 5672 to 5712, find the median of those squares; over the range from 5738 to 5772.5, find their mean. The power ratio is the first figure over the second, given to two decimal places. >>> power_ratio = 0.98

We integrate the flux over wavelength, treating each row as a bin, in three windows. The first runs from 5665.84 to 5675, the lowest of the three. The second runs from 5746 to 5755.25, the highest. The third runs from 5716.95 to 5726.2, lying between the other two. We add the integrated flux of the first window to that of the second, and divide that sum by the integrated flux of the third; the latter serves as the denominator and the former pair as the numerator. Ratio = 1.88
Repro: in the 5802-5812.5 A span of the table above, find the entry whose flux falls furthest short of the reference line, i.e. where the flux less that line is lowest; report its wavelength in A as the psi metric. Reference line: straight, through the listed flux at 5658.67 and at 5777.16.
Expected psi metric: 5805.16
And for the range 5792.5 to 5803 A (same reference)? 5793.14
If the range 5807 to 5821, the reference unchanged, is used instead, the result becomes 5819.88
